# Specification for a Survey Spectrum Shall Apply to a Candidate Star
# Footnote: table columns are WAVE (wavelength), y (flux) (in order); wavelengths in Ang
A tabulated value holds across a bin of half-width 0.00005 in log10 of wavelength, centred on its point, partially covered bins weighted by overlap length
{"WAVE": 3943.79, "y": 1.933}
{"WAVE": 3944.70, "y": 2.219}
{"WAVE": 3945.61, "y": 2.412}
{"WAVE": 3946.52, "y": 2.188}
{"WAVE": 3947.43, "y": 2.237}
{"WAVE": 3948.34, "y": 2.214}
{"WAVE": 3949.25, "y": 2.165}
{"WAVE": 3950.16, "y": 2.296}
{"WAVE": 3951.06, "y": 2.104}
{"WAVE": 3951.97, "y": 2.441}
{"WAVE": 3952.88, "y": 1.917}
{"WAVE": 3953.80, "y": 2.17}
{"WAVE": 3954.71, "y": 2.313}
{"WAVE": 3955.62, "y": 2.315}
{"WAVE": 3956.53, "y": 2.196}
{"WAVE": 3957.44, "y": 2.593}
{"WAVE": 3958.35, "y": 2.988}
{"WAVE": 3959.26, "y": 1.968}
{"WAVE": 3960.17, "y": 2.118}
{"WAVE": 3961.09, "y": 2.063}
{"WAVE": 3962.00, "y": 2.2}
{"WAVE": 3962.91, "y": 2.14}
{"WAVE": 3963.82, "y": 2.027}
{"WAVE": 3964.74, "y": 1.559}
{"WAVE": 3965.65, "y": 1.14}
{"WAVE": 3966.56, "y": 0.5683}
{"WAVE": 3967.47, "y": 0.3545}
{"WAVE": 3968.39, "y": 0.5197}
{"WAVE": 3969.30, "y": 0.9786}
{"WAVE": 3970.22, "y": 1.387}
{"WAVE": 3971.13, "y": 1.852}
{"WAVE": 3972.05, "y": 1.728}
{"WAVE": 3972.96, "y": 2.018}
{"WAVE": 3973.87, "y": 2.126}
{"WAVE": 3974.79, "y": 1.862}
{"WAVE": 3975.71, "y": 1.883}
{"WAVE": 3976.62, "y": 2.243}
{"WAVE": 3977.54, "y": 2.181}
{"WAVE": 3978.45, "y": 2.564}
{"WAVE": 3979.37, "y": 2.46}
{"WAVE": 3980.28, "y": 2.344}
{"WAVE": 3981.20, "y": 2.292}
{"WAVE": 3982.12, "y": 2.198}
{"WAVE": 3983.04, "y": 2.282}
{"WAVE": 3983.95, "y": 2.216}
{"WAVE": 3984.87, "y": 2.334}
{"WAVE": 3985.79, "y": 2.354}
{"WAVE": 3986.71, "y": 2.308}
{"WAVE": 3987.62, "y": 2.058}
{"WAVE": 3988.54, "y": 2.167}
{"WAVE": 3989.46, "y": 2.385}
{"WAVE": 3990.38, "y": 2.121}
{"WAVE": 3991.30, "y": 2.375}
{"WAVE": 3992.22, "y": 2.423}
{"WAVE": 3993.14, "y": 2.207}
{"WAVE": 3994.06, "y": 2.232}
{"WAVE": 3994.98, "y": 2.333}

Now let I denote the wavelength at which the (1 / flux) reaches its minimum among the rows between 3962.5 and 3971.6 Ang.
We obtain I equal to 3962.91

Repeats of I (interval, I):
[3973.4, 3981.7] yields 3978.45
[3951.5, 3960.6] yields 3958.35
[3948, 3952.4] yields 3951.97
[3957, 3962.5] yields 3958.35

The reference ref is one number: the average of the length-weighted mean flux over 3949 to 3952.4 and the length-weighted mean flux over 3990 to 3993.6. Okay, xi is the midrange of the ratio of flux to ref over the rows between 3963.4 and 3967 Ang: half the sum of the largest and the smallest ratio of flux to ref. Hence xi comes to 0.57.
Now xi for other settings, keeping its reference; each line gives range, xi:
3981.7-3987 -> 1.00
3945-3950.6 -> 1.01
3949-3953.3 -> 0.96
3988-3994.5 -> 1.00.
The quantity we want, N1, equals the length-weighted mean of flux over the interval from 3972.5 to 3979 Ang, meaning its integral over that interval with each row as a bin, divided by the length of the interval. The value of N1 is 2.13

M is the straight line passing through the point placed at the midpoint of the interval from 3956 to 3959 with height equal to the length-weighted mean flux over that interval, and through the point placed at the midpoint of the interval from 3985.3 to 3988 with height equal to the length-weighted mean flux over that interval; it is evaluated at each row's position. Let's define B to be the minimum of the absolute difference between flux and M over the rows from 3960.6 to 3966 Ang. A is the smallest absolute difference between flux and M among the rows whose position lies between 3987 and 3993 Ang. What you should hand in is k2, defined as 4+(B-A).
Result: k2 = 4.24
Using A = 0.06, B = 0.30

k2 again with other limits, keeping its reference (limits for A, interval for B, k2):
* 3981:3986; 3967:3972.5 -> 4.55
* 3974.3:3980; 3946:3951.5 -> 4.22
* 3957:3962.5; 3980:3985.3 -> 3.96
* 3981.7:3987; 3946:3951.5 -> 4.32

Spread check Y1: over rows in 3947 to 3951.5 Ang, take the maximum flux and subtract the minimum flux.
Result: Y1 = 0.19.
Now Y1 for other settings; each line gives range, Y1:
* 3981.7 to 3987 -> 0.16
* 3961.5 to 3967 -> 1.63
